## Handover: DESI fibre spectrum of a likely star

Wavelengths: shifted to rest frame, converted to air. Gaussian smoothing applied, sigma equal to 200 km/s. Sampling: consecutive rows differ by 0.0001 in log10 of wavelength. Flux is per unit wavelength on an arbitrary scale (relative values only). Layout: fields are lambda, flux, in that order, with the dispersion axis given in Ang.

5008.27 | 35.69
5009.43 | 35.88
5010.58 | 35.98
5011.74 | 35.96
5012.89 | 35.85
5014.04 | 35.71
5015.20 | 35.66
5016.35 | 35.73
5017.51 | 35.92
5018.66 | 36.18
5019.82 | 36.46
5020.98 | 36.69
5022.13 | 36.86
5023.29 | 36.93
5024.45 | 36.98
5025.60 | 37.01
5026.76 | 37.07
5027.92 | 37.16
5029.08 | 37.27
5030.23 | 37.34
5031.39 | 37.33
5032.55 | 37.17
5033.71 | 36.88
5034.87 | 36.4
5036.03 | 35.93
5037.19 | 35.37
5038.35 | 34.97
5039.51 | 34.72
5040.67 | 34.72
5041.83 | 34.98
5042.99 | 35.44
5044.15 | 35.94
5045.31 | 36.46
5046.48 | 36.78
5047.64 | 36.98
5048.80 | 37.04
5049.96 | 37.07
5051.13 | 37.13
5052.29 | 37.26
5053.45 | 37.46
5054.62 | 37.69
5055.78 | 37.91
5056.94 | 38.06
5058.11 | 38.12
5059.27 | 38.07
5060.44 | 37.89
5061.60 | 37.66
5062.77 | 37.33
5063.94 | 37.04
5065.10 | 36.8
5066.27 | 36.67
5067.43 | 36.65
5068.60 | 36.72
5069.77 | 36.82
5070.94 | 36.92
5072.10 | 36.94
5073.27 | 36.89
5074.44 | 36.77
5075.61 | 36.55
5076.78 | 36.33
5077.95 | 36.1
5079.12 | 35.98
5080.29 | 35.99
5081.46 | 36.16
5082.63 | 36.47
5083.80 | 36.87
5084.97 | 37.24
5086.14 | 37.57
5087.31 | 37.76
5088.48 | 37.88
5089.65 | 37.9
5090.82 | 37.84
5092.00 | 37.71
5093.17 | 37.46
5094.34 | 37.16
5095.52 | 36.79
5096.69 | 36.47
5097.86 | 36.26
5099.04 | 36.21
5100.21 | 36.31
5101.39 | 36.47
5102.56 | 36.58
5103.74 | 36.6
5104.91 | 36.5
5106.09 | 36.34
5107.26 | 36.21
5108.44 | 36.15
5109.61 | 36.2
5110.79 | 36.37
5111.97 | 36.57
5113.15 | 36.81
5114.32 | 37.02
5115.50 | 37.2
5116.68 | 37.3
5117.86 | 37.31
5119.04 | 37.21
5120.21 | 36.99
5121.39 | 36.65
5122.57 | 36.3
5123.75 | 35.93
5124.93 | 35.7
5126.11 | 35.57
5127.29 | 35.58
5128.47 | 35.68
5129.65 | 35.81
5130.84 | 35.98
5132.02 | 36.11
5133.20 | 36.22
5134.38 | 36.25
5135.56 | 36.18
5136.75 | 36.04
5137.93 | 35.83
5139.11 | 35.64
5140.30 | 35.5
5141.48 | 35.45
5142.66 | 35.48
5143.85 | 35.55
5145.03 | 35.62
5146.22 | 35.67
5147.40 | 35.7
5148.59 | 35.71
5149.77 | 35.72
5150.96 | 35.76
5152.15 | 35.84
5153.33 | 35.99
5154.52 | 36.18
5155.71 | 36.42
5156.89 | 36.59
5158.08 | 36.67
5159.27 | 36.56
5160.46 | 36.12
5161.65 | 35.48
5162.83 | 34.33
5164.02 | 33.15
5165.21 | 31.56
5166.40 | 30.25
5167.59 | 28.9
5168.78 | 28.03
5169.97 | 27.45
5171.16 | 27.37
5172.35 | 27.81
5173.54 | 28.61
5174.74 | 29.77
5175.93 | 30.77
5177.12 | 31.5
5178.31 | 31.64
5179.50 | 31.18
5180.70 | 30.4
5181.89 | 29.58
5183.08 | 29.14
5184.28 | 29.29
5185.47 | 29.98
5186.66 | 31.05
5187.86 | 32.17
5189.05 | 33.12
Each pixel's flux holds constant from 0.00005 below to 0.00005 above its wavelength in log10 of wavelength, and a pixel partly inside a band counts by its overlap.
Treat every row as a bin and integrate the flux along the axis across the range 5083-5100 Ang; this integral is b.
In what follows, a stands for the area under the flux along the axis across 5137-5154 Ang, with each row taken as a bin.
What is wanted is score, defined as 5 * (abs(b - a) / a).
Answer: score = 0.21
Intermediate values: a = 607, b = 632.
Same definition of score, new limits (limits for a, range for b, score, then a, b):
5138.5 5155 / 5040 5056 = 0.03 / 589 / 586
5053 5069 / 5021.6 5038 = 0.04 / 599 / 604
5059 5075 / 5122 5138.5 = 0.00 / 593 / 593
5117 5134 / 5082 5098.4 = 0.04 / 616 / 611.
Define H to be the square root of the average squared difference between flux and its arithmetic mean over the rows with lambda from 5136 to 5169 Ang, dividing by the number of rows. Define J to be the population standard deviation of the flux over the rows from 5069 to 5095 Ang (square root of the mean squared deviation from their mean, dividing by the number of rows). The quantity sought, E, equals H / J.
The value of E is 4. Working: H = 2.3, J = 0.6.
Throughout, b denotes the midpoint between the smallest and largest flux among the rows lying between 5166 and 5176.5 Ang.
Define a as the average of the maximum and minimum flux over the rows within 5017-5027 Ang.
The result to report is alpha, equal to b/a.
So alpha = 0.80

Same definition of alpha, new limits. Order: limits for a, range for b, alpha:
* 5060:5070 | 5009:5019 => 0.96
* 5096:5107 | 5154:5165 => 0.96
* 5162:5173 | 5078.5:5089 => 1.20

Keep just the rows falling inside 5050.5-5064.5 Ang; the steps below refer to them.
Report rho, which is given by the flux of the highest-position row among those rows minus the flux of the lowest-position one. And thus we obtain -0.09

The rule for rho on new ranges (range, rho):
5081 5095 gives 1.00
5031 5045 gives -1.39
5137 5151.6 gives -0.07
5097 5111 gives 0.11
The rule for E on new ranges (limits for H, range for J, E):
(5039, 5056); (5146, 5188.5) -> 0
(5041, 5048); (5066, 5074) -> 6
